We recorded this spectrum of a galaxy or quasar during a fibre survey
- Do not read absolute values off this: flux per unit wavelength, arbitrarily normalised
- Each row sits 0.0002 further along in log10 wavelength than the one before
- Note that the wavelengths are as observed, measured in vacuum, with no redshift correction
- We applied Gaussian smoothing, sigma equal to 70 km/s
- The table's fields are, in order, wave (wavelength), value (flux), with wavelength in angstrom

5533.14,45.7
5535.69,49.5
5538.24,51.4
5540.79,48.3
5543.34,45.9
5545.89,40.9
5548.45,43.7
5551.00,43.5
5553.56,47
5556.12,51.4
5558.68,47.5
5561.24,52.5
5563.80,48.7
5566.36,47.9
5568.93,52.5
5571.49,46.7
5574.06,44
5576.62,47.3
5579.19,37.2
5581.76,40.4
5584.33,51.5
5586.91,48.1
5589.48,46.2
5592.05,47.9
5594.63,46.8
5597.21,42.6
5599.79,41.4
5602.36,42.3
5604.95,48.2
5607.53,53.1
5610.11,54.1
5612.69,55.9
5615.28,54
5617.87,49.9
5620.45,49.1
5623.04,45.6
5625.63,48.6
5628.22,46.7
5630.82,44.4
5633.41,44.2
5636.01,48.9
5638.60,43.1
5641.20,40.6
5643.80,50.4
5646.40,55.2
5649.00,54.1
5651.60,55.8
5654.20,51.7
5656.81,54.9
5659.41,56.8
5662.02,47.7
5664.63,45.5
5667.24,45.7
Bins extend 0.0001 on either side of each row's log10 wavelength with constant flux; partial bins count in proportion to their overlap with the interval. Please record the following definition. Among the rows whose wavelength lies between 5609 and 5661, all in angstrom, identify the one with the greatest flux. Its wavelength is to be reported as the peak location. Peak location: 5659.41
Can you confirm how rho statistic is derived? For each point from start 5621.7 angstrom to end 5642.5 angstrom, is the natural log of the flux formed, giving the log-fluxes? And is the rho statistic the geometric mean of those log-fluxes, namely 3.81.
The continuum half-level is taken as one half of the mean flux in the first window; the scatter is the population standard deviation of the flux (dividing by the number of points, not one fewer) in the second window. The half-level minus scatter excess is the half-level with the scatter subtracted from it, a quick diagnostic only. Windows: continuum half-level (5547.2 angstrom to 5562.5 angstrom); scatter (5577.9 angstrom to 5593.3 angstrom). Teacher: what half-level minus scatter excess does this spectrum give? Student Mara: 18.9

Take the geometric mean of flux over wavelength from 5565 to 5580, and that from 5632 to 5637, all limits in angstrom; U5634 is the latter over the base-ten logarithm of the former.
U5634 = 28.0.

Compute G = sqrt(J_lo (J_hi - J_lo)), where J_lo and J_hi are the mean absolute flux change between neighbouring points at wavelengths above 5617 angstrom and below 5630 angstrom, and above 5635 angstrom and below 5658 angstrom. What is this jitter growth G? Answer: 2.05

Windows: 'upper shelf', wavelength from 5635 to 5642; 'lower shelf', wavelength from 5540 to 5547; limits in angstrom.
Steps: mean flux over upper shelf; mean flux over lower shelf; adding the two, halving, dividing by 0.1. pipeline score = 446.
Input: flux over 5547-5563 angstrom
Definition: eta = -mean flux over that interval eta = -47.6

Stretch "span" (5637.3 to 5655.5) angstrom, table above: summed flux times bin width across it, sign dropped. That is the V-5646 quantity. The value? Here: 913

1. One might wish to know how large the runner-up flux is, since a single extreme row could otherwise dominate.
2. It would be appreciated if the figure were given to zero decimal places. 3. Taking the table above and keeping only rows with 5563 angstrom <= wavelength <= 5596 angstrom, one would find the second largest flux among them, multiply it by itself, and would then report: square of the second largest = 2652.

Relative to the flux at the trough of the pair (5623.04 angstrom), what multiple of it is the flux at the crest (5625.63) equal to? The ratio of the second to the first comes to 1.07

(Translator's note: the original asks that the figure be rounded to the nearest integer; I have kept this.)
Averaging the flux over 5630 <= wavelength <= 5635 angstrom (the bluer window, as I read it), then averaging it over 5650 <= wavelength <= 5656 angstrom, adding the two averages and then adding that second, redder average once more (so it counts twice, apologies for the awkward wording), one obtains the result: 152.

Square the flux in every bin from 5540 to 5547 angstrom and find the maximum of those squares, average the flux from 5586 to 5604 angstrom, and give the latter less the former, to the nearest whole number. -2288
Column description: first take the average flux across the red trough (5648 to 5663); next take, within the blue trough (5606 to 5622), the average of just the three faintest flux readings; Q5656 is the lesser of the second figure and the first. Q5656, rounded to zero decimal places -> 51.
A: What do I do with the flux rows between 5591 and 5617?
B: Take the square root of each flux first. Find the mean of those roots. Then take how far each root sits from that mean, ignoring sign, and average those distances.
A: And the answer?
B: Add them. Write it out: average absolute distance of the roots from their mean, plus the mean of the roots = 7.29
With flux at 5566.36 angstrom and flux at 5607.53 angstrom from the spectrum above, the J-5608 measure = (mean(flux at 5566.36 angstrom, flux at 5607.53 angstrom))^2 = 2550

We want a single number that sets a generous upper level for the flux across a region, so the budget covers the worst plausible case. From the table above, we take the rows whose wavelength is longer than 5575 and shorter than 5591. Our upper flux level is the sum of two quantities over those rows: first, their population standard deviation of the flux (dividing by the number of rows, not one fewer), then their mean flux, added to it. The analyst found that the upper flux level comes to 50.0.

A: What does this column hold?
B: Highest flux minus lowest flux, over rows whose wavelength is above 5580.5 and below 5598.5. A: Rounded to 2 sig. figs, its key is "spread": 11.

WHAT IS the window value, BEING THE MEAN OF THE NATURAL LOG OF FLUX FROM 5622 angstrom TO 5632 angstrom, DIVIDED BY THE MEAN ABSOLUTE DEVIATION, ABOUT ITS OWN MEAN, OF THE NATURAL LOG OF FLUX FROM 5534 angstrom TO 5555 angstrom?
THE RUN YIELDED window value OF 64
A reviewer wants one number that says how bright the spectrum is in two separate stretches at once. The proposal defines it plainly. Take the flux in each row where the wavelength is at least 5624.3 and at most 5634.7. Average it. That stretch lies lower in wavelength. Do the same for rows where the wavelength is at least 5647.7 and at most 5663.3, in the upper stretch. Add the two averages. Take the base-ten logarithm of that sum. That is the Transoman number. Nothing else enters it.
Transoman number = 2.00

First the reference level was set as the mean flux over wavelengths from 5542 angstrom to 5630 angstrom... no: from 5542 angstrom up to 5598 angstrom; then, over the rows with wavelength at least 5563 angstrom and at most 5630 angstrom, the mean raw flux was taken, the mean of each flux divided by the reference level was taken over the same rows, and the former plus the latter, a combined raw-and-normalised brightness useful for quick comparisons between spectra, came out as 48.6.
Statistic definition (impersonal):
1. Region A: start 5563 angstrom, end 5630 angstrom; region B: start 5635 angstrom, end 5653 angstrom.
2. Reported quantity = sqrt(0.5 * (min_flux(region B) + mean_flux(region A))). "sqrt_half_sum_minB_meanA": 6.64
